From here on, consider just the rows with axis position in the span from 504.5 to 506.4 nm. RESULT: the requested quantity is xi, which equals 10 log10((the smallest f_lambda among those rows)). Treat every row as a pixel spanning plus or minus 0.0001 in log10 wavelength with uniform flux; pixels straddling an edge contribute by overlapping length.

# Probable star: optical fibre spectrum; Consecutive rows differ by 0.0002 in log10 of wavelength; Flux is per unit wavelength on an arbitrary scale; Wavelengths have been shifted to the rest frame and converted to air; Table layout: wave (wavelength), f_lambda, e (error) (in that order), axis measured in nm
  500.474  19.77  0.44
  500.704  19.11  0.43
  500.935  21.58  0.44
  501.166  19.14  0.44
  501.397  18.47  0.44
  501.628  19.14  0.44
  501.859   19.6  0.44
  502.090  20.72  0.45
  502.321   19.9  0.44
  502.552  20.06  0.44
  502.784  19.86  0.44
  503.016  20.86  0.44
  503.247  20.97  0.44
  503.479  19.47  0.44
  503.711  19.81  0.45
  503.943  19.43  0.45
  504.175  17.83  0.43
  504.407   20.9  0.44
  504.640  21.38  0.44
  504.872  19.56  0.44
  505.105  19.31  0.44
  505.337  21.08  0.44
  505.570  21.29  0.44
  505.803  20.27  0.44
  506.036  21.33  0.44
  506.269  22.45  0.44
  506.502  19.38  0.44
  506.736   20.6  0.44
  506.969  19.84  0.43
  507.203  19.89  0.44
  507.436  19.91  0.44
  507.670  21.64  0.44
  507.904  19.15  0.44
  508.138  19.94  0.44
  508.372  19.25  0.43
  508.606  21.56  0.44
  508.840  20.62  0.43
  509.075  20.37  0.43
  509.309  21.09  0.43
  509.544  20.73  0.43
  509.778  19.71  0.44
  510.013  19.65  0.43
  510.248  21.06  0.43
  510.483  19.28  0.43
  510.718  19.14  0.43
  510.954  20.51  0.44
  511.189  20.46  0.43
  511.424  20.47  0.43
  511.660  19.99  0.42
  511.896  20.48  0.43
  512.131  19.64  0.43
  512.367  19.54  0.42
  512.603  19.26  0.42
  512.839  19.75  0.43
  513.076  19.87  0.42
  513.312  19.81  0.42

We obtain 12.9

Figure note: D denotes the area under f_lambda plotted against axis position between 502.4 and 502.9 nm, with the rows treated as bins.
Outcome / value 10.0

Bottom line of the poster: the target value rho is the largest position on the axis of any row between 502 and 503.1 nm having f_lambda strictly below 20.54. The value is 502.784 nm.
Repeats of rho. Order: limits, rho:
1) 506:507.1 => 506.969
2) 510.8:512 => 511.896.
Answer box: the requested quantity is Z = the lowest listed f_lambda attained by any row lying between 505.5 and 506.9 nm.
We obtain 19.38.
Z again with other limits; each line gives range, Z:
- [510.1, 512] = 19.14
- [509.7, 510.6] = 19.28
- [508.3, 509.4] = 19.25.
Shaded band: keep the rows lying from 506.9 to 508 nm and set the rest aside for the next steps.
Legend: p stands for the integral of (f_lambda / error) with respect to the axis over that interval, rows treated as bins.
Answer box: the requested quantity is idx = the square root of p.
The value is 7.10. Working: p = 50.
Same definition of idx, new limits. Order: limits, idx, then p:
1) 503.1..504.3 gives 7.29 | 53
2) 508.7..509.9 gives 7.55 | 57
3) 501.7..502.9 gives 7.37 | 54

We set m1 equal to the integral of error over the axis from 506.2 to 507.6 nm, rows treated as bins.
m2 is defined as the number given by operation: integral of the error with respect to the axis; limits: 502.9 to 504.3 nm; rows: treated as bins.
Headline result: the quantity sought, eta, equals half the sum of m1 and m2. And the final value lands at 0.6161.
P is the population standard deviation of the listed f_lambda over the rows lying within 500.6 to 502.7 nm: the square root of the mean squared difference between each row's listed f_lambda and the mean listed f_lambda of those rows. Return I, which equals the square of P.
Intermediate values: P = 0.90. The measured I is 0.8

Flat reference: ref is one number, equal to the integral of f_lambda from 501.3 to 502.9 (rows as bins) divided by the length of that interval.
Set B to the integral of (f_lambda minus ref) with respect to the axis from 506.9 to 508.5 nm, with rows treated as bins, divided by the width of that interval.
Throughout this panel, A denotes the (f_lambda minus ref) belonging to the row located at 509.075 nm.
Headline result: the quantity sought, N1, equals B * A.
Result 0.2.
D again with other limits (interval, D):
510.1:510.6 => 10.1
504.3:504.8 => 10.5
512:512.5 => 9.8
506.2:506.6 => 8.3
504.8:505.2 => 7.8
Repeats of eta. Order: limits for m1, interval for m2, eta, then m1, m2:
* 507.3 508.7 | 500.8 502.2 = 0.6158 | 0.614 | 0.618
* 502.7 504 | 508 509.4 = 0.5916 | 0.576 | 0.607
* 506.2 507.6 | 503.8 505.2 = 0.6149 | 0.614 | 0.616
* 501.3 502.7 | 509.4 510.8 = 0.6114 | 0.618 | 0.604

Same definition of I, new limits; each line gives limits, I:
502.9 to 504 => 0.5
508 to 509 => 0.7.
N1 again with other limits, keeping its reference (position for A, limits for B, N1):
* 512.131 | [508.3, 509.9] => 0.0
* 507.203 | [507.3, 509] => 0.1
